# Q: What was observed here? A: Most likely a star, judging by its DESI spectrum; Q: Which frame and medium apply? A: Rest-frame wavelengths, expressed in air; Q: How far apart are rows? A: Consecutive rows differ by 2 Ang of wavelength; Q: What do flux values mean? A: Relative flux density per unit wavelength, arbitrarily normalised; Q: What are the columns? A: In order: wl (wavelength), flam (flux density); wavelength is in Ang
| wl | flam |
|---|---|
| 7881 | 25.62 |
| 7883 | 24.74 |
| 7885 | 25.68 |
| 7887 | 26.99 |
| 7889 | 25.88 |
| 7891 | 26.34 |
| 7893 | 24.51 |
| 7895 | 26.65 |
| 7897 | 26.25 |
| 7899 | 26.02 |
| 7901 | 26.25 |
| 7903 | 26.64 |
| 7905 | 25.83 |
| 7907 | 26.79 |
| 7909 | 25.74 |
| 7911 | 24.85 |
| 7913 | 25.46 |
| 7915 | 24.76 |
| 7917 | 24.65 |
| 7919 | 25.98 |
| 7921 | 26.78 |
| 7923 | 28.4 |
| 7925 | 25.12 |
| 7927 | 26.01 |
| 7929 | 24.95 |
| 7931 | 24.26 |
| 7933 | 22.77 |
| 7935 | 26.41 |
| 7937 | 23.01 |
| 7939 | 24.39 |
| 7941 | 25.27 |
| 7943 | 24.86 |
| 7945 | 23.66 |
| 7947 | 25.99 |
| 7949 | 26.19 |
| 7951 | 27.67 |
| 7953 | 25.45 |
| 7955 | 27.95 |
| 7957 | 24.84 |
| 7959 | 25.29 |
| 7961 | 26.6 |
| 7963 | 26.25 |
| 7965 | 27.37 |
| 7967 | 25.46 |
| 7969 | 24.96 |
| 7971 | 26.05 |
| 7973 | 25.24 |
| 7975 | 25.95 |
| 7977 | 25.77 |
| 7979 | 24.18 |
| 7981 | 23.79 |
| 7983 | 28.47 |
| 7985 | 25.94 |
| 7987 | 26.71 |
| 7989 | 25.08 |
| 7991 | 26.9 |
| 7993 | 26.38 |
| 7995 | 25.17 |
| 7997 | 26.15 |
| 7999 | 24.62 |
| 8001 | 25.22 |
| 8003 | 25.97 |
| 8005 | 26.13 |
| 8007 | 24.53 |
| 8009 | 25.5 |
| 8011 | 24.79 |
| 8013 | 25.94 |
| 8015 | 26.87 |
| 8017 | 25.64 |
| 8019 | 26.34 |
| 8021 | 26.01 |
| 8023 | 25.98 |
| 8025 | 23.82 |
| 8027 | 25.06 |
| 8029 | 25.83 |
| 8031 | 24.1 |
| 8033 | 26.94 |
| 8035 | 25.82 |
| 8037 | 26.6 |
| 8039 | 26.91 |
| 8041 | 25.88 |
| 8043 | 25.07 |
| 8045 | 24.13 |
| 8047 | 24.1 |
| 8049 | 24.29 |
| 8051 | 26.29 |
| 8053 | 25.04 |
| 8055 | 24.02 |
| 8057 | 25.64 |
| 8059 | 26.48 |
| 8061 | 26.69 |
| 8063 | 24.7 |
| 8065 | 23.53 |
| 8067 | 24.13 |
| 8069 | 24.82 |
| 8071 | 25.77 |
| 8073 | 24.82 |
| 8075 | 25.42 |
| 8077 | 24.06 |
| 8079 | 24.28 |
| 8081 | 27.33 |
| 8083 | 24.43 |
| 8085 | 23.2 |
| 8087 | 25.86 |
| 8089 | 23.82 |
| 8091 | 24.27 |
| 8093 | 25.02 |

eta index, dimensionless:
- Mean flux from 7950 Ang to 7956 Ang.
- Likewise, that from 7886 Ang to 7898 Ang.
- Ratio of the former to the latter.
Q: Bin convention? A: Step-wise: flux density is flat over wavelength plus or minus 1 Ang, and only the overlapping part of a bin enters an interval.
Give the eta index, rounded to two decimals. 1.04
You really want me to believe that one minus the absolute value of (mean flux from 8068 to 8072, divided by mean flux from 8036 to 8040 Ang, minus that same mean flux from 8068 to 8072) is -23.3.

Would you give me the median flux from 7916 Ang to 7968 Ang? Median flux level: 25.5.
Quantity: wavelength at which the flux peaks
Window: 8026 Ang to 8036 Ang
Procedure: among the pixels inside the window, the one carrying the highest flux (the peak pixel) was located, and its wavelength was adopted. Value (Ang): 8033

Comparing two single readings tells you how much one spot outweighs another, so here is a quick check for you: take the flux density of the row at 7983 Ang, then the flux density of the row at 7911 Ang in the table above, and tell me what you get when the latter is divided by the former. 0.87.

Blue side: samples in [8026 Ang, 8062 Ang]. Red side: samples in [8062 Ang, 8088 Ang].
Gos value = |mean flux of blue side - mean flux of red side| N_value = 0.7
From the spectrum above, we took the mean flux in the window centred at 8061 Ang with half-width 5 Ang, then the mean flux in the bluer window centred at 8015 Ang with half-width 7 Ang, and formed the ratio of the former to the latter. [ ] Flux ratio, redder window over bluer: 0.98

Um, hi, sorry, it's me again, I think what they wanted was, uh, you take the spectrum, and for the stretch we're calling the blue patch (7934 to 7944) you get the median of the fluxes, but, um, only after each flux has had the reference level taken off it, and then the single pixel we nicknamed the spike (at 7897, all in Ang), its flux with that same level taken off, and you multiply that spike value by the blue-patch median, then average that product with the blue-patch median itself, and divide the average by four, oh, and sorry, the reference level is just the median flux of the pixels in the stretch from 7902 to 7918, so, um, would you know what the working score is -0.15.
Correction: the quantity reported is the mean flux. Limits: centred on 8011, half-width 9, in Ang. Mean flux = 25.7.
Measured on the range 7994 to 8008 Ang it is 25.4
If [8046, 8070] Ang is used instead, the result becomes 25.0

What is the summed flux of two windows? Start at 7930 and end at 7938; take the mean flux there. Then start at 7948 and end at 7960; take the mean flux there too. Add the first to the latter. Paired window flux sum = 50.3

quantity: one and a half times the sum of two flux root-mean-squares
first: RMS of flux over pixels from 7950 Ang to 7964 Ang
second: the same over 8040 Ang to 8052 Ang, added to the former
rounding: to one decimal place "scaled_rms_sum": 76.9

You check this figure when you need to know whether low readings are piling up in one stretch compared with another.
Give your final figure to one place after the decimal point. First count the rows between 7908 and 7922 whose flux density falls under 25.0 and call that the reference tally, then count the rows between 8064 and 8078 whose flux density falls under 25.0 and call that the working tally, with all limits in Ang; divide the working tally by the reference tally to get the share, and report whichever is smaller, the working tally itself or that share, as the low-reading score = 1.7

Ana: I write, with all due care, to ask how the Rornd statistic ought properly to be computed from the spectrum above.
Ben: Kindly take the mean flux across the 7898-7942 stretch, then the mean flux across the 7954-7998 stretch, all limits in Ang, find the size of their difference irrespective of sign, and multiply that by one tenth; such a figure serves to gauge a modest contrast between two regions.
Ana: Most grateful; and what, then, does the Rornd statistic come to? 0.046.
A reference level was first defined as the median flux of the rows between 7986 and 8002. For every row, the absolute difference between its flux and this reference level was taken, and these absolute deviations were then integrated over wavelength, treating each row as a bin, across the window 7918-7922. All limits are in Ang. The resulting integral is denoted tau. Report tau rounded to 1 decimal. 2.8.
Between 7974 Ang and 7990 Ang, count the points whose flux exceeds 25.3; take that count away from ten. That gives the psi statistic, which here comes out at 5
